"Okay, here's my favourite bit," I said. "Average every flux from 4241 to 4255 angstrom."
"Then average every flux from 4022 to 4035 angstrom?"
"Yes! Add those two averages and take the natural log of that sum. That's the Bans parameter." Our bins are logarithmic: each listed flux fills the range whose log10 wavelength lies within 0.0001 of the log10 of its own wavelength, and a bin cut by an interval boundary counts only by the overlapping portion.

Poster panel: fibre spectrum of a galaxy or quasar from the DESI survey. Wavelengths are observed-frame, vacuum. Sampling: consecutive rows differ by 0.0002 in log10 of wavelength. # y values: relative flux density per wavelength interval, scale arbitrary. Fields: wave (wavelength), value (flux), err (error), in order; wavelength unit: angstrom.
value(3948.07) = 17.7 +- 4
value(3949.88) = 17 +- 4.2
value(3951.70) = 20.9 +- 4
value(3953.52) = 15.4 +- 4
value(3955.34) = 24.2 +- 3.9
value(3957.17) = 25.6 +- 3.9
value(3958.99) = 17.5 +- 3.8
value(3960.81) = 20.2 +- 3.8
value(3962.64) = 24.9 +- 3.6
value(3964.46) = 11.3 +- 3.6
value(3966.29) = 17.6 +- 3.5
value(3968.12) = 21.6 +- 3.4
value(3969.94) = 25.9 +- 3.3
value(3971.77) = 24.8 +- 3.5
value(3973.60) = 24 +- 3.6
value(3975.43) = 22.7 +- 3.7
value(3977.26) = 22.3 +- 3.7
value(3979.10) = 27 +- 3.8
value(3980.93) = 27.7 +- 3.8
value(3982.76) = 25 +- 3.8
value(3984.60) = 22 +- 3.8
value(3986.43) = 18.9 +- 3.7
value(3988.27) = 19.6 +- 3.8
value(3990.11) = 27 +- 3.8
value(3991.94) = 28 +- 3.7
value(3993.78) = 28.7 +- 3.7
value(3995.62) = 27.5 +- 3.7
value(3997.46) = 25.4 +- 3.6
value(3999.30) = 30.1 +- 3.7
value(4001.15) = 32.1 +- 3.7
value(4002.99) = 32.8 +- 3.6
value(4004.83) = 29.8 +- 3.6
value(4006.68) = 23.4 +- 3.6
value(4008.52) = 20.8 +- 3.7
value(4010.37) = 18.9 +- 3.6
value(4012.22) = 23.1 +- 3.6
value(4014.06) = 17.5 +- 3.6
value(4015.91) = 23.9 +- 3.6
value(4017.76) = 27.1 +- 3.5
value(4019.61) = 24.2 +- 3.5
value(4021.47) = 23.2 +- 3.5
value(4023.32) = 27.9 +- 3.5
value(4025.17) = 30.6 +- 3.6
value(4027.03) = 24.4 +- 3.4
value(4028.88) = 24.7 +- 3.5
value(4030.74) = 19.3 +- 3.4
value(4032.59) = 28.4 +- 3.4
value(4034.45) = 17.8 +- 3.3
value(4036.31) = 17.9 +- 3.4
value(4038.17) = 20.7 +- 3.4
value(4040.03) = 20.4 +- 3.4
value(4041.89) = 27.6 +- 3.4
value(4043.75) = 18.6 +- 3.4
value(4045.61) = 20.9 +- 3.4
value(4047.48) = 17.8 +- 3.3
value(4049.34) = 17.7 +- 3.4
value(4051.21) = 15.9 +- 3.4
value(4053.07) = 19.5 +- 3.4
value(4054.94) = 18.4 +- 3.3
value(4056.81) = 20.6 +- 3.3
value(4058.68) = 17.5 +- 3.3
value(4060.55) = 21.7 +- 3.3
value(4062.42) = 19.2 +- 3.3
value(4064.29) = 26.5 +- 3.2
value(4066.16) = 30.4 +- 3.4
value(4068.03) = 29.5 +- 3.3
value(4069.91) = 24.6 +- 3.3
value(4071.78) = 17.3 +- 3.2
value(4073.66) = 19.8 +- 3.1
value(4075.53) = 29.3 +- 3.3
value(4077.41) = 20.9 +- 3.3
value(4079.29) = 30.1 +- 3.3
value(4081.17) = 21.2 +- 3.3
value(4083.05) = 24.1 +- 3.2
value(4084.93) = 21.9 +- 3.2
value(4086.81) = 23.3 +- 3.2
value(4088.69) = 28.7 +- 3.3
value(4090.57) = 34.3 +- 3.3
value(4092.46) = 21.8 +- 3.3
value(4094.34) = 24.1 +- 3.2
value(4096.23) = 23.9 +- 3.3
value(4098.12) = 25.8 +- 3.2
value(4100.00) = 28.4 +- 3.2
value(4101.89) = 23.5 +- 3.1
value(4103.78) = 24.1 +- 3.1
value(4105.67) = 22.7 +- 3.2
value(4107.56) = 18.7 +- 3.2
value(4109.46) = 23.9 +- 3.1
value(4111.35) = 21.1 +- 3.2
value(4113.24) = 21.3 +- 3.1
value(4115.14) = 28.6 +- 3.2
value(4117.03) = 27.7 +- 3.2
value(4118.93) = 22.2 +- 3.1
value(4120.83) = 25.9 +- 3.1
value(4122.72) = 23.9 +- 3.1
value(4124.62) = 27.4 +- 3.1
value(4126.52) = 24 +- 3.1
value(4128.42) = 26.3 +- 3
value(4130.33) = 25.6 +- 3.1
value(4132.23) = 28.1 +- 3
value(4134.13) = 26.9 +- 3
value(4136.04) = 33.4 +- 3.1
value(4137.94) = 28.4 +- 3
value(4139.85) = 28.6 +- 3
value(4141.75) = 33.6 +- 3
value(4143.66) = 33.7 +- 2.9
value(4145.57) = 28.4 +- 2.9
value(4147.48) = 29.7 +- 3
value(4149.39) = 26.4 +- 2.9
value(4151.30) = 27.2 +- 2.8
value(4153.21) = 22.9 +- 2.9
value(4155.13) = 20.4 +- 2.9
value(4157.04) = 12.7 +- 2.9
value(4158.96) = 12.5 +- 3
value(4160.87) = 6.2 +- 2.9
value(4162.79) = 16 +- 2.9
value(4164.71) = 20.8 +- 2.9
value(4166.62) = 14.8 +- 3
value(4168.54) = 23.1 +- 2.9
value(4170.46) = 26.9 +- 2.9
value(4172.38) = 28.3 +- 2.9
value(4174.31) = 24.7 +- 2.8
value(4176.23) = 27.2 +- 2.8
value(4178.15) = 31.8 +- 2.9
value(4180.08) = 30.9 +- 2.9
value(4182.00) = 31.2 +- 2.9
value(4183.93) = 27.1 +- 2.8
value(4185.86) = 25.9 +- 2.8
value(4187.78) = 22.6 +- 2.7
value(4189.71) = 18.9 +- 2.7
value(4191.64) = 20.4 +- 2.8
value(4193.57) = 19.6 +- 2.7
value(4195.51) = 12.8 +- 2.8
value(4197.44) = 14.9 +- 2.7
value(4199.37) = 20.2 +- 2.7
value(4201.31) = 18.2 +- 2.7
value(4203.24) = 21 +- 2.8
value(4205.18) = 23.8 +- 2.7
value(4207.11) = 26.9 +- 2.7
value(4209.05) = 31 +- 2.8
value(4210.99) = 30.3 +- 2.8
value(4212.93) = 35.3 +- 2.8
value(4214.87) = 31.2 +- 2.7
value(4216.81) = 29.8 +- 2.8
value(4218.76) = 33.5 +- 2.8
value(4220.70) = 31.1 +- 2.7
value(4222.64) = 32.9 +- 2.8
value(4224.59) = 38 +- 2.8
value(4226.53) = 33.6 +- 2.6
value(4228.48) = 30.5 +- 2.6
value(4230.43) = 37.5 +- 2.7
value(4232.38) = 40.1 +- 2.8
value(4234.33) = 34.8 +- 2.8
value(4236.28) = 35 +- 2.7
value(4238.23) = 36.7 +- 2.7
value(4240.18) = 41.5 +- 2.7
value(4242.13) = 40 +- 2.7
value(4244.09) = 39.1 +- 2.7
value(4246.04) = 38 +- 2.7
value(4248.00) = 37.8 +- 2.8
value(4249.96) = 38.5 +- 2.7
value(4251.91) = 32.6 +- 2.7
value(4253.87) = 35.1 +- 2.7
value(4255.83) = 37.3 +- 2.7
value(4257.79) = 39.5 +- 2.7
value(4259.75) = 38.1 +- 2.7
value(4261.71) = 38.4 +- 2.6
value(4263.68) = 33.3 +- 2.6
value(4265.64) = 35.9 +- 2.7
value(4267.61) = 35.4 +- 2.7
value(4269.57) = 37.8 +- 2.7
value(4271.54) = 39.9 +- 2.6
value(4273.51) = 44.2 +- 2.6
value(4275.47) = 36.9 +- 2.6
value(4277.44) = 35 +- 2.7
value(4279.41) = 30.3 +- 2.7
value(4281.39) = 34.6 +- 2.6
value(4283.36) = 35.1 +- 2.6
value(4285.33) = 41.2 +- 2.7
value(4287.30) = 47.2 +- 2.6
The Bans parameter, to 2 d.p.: 4.13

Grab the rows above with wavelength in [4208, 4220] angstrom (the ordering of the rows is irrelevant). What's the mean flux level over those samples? 32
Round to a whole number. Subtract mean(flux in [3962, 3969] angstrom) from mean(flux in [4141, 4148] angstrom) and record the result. 13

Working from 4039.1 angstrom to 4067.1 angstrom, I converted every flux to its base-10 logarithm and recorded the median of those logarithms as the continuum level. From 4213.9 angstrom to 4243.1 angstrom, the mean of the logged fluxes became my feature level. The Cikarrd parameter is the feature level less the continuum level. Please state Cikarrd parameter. 0.25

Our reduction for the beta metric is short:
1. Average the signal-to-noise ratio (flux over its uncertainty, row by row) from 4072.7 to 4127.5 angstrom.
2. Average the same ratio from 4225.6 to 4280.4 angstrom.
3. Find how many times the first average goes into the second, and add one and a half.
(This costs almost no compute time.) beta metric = 3.29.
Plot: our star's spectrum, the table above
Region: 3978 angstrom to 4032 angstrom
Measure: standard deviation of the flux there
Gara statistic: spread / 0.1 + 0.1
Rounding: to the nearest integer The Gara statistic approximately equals 41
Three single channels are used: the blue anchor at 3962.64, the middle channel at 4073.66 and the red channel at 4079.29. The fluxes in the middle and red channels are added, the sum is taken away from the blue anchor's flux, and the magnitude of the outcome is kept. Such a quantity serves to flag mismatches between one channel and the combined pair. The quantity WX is 25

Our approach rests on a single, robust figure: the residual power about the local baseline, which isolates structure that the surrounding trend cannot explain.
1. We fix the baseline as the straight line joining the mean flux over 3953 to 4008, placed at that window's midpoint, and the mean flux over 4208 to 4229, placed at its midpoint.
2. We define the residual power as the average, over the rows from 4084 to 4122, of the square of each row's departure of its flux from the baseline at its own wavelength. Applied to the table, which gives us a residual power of 27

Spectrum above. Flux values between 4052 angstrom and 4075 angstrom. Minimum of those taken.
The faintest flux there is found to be 17.3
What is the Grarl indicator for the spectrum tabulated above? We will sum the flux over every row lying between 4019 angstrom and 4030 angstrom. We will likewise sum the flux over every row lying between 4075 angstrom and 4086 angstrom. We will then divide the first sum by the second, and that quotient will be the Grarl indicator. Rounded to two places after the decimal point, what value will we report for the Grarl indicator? 1.05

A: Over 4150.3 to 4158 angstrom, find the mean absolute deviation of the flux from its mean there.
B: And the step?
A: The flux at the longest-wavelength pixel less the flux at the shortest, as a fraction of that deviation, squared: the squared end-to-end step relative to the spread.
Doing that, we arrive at 12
